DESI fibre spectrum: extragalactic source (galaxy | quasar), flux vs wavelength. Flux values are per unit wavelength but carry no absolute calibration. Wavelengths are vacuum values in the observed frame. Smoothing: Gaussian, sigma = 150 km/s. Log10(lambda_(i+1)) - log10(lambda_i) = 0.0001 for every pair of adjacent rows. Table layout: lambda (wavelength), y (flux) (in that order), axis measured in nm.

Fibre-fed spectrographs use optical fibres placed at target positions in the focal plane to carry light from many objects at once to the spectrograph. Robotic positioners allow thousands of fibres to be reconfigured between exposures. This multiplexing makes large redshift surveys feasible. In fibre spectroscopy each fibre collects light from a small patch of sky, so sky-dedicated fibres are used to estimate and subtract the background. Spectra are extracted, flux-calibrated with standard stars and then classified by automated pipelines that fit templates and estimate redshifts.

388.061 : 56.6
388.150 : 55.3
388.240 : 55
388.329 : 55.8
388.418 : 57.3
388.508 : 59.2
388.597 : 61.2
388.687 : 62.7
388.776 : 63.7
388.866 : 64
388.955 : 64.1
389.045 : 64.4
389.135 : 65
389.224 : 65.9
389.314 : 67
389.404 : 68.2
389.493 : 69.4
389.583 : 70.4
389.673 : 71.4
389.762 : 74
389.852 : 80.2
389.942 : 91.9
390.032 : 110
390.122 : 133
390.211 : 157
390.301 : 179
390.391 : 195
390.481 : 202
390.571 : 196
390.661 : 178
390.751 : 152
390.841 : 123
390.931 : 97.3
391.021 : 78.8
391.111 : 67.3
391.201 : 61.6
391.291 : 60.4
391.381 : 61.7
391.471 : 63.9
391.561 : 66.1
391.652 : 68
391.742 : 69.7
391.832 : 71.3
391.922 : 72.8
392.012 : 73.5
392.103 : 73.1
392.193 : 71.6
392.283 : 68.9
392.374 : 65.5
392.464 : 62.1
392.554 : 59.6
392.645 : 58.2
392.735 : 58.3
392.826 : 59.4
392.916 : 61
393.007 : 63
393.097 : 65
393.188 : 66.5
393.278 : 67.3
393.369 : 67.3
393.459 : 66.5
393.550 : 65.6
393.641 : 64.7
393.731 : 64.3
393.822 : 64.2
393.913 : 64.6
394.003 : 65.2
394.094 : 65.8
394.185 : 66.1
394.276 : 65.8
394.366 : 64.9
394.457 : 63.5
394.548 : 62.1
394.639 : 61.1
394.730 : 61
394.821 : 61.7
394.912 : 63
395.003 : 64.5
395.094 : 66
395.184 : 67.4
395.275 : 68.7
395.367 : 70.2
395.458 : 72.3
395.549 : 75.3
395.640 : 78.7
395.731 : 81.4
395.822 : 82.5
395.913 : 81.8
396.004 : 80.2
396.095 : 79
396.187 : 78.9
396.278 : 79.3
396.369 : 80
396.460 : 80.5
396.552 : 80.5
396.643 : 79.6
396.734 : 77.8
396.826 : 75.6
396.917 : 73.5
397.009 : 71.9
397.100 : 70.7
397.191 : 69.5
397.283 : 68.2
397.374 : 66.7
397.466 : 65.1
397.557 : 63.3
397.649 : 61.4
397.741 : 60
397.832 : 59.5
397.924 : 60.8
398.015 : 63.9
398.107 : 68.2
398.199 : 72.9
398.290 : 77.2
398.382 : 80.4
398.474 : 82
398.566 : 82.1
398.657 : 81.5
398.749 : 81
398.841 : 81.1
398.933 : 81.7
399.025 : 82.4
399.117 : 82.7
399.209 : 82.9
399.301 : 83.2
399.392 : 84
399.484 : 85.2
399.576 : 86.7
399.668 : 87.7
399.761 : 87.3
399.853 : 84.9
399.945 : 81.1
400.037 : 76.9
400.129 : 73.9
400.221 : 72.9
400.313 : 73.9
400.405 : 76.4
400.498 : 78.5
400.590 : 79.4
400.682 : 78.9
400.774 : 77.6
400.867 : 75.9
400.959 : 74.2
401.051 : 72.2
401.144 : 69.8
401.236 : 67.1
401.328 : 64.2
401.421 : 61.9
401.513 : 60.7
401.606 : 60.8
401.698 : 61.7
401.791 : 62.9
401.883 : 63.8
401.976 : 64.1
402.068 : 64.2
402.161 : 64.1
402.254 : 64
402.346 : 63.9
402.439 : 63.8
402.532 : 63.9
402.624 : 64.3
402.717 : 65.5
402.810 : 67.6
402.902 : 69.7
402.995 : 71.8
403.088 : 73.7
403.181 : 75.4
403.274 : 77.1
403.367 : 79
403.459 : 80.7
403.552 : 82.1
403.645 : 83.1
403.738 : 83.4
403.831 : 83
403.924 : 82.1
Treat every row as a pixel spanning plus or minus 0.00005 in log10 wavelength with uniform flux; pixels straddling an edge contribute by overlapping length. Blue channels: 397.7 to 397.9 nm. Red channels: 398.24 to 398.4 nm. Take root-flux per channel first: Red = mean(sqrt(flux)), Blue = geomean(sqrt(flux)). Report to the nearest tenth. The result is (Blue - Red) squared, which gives 1.3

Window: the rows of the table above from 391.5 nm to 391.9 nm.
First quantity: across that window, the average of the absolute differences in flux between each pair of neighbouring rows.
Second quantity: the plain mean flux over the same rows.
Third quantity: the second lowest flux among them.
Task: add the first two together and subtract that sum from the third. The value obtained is -2.5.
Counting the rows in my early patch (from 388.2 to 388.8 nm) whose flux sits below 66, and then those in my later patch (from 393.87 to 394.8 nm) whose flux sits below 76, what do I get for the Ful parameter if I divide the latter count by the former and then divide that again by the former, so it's 0.2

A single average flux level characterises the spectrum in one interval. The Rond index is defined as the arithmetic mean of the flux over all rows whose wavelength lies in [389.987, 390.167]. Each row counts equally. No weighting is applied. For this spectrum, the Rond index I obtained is 122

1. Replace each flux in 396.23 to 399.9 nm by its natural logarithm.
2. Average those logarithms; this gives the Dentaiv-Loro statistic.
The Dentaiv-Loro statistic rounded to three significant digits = 4.33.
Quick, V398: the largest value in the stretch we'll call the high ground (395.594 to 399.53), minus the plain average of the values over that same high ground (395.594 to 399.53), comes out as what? 9.4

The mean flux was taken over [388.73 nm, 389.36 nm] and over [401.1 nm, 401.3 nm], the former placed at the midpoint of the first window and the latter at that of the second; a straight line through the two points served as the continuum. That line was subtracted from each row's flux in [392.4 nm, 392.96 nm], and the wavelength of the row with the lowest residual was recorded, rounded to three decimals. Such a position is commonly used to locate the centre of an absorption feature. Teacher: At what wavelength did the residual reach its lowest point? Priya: 392.645 nm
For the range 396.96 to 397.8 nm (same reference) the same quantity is 397.741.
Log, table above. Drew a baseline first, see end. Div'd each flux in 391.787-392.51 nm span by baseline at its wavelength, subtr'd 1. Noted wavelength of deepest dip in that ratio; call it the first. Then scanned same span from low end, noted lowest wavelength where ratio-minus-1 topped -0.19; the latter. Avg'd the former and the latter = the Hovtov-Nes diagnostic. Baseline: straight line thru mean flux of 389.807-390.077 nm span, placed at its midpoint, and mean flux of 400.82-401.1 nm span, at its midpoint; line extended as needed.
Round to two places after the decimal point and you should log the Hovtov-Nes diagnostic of 392.24 nm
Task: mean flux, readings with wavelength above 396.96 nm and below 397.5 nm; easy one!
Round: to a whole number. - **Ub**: 69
